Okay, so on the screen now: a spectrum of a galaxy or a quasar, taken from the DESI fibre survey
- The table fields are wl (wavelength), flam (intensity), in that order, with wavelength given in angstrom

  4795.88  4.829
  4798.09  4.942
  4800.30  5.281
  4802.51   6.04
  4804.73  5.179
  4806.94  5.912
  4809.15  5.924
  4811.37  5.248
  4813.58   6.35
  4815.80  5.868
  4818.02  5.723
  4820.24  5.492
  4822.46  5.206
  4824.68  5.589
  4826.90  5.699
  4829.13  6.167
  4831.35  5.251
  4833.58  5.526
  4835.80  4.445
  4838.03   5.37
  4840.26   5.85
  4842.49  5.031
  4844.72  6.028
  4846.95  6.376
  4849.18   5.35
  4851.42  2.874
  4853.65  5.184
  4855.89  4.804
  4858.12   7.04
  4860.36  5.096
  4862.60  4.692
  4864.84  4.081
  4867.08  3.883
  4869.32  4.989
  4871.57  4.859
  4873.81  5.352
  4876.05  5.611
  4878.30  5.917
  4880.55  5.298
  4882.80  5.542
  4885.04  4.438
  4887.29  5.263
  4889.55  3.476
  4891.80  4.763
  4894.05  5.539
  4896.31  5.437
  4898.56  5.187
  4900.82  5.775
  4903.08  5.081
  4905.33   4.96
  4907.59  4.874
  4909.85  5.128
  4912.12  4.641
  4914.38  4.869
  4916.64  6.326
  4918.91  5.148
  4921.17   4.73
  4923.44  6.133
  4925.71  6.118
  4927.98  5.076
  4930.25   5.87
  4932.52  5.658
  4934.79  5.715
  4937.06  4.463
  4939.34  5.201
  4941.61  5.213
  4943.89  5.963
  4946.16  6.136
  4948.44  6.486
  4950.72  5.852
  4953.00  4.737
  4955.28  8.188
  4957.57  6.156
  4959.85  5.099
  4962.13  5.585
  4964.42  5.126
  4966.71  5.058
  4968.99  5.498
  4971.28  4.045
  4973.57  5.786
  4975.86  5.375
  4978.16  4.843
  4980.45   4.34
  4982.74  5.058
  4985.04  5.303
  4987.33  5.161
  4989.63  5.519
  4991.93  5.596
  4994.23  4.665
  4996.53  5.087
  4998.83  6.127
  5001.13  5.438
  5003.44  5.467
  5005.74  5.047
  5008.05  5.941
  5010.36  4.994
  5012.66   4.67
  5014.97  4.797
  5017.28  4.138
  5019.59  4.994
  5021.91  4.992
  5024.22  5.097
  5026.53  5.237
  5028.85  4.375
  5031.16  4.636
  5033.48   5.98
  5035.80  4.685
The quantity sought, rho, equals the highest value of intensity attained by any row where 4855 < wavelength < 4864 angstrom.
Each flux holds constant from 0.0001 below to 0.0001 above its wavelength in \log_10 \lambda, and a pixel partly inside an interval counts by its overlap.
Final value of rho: 7.04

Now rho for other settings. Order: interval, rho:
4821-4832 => 6.167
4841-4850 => 6.376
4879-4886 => 5.542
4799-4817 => 6.35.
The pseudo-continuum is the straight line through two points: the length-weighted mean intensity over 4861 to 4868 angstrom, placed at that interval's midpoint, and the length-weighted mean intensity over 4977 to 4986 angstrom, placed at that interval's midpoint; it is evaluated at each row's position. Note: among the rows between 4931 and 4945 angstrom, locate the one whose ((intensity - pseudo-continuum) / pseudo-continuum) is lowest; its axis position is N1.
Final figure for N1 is 4937.06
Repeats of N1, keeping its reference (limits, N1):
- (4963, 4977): 4971.28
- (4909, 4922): 4912.12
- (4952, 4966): 4953.00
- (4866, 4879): 4867.08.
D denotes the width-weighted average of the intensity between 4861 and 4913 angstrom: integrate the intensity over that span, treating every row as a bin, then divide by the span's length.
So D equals 4.99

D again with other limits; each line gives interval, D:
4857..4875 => 5.00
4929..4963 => 5.76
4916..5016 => 5.42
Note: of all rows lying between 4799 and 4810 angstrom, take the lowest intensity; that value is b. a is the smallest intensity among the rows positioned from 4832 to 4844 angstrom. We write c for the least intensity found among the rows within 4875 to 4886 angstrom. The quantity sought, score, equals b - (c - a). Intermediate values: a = 4.445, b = 5.179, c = 4.438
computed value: 5.2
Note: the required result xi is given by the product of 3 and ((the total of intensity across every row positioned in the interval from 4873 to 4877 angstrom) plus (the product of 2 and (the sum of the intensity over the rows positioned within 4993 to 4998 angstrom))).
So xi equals 91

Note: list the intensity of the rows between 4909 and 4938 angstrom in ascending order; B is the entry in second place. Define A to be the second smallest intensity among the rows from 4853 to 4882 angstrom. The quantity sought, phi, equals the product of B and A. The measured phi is 19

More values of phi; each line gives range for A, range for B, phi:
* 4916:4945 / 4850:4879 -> 18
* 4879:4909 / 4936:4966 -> 21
